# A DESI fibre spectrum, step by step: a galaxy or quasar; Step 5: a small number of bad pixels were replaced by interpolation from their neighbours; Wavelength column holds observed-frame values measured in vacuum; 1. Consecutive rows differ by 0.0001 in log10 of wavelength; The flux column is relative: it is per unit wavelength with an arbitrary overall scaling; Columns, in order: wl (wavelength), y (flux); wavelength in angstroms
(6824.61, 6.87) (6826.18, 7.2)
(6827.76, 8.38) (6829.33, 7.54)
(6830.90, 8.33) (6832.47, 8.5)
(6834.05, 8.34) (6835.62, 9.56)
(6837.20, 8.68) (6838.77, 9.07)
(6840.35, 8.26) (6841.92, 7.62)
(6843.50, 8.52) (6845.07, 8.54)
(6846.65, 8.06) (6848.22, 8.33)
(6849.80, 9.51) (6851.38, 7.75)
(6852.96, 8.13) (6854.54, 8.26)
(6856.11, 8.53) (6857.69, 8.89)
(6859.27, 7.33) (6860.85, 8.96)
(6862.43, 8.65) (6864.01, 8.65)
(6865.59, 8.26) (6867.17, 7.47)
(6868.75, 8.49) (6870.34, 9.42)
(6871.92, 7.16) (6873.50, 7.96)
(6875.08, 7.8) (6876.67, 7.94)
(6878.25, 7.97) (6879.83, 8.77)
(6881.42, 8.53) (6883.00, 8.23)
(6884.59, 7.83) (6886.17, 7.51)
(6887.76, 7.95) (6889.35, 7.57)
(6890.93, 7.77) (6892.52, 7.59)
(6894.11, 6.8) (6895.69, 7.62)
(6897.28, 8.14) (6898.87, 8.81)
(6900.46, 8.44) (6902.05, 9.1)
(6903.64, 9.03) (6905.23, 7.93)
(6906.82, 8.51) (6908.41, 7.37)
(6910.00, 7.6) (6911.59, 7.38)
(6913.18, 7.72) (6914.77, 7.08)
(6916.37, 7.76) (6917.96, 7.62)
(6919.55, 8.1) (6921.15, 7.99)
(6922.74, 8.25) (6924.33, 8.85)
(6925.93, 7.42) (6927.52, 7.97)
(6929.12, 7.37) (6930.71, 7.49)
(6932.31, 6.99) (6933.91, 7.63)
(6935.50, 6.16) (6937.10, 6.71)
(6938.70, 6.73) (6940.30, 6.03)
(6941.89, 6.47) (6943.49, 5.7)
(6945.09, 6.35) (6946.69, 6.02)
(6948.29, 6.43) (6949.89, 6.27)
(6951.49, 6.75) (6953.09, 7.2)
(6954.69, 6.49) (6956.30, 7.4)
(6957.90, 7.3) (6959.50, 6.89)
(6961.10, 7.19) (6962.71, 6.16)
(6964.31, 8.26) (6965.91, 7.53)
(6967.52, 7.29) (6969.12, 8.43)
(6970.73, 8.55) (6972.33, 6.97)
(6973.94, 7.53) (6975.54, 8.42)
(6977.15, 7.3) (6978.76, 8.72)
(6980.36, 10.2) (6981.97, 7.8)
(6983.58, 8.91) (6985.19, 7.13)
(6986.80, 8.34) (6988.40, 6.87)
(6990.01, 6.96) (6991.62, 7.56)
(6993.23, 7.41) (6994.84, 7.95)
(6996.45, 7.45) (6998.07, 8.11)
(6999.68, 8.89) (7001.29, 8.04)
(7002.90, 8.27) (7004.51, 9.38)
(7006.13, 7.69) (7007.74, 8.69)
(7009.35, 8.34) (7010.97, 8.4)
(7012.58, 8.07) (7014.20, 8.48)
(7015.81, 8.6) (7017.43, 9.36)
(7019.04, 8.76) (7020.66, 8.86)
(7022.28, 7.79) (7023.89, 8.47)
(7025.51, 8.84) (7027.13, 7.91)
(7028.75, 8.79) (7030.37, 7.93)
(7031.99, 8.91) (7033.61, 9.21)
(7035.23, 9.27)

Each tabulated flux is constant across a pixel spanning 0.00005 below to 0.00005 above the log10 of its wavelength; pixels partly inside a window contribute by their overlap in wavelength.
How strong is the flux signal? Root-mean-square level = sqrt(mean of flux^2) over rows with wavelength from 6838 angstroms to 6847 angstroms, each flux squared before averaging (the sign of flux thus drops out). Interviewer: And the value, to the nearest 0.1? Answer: 8.4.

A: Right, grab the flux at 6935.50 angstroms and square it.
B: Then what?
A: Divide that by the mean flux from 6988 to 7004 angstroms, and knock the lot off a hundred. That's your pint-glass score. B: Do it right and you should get 95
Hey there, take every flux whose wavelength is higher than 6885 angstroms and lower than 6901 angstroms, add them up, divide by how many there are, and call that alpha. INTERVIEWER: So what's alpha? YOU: 7.8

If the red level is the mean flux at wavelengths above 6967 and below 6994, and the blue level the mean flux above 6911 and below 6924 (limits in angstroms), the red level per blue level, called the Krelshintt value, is 1.02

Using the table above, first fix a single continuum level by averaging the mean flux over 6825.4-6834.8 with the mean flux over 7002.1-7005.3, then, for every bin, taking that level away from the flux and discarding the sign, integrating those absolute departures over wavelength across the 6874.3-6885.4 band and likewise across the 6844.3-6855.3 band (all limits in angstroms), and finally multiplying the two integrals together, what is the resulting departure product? 20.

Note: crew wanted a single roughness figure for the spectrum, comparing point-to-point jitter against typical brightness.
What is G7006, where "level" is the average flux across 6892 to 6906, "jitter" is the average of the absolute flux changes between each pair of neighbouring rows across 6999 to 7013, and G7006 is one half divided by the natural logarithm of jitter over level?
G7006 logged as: -0.204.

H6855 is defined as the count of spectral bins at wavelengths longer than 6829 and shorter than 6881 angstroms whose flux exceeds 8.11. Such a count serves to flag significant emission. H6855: 22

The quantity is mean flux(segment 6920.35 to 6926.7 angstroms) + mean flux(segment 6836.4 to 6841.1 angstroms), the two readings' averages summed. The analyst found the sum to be 16.8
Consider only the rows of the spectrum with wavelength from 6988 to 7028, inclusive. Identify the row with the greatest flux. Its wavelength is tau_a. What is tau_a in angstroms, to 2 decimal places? 7004.51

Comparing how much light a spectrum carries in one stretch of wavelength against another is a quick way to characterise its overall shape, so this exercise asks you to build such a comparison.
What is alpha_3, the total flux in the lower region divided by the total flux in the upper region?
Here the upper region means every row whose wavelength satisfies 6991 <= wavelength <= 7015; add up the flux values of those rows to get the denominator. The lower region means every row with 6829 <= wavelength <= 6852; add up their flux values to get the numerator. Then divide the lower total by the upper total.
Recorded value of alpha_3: 1.03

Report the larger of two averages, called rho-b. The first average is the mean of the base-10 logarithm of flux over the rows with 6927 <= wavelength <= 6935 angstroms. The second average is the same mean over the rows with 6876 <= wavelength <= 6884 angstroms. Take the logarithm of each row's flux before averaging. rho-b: 0.918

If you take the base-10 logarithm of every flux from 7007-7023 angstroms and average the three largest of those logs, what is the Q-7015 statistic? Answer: 0.954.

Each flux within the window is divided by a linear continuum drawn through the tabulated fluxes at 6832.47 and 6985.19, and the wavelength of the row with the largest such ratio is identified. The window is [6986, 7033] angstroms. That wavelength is 7017.43 angstroms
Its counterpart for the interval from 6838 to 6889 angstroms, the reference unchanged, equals 6870.34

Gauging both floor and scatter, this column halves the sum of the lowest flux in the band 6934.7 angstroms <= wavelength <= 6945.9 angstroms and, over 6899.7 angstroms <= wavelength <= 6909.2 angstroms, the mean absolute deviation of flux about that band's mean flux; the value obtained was 3.10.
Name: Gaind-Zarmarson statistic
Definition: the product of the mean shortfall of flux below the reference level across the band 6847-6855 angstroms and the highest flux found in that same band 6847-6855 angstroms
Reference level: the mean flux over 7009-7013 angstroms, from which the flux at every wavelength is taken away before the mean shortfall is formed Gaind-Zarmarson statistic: -1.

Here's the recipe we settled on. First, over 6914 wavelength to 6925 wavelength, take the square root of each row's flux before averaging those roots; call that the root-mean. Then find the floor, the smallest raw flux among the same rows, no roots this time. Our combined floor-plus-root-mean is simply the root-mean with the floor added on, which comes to 9.90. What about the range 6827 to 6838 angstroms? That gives 10.45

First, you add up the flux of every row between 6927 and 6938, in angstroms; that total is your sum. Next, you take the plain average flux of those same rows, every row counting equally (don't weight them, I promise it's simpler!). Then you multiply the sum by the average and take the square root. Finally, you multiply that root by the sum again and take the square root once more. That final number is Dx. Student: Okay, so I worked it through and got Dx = 31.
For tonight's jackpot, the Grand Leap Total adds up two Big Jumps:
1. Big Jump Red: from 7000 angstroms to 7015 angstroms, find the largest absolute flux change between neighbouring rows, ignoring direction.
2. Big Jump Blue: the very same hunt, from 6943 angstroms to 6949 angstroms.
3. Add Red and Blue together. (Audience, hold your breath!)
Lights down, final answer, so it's 2.3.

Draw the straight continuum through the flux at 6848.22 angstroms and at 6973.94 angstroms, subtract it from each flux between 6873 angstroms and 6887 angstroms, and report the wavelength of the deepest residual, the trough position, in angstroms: 6886.17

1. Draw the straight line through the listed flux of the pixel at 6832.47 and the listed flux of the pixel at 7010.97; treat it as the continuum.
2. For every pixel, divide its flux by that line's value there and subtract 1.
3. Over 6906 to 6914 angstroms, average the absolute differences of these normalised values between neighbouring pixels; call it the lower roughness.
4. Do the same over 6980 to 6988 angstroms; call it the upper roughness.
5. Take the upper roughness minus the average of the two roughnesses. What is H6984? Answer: 0.068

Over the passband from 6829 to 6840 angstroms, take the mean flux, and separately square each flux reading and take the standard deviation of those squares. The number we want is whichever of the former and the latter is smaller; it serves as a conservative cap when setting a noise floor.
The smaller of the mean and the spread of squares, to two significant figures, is 8.6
